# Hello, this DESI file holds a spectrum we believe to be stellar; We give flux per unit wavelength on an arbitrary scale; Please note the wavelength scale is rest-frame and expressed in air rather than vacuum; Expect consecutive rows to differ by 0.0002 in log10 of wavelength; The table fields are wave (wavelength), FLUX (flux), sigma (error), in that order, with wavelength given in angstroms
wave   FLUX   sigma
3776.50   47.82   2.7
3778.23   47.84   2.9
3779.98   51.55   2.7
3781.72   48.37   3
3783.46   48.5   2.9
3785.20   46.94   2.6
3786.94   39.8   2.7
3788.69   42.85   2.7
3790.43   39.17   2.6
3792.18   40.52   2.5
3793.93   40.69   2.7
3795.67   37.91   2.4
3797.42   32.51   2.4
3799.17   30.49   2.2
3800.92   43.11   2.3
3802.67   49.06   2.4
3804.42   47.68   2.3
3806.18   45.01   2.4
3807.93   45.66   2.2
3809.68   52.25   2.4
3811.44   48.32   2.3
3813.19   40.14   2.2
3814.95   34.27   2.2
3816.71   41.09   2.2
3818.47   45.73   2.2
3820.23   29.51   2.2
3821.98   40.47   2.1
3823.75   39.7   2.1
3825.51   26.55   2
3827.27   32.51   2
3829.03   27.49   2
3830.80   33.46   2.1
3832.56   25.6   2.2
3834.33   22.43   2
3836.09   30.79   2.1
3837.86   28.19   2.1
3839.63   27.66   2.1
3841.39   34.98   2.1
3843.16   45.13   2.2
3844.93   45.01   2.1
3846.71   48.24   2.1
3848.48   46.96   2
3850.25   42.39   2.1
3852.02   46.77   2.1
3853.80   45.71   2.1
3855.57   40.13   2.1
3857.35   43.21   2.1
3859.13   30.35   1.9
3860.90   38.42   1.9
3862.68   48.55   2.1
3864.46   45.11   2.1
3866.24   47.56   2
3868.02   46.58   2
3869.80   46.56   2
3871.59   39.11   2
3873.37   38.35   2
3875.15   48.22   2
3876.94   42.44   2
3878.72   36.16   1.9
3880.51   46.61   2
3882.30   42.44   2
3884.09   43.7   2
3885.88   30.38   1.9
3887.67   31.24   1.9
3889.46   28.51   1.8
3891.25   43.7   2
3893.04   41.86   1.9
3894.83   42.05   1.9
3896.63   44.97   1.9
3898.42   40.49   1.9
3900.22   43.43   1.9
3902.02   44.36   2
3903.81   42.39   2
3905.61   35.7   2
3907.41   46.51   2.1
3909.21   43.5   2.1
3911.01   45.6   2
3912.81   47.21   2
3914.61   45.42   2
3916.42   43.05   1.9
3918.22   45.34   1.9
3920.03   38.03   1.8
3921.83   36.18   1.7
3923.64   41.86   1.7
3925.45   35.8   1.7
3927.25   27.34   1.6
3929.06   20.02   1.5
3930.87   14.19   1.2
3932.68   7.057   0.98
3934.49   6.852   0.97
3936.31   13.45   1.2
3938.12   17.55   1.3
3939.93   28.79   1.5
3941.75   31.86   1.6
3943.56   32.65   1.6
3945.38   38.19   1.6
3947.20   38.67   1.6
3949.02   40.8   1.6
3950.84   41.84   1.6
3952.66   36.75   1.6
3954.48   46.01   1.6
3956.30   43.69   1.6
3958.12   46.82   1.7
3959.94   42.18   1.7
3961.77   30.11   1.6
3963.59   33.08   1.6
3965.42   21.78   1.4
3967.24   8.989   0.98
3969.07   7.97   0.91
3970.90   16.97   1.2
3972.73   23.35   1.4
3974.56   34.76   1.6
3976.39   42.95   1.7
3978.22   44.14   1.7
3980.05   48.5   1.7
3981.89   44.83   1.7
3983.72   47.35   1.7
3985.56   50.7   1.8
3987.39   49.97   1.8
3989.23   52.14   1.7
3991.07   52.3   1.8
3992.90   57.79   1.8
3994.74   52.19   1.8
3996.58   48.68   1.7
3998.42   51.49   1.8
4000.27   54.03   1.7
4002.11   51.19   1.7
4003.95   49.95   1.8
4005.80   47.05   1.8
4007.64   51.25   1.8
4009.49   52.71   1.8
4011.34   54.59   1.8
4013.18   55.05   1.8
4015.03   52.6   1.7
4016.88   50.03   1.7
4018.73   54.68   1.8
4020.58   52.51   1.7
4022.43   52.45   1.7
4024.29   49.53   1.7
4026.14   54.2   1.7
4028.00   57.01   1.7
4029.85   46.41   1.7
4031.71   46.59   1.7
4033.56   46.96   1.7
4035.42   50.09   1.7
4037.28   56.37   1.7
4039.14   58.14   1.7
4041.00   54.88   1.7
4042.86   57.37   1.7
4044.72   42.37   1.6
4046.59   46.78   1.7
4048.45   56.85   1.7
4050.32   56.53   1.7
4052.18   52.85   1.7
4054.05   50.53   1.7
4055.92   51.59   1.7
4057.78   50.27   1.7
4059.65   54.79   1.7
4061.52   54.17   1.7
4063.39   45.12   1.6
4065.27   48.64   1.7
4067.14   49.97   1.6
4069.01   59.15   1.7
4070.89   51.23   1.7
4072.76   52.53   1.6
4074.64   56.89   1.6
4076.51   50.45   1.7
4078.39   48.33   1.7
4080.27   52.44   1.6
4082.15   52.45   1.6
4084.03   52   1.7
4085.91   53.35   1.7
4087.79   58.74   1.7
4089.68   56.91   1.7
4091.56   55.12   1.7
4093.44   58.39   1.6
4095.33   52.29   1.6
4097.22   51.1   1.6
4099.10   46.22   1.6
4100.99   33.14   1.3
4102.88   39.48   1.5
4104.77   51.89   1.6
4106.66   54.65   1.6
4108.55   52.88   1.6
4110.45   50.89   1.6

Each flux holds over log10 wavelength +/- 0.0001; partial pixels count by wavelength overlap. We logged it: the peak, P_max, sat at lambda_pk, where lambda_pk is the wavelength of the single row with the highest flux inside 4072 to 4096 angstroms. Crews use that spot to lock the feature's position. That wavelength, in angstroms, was 4087.79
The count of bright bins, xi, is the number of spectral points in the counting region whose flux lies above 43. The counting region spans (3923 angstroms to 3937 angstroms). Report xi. 0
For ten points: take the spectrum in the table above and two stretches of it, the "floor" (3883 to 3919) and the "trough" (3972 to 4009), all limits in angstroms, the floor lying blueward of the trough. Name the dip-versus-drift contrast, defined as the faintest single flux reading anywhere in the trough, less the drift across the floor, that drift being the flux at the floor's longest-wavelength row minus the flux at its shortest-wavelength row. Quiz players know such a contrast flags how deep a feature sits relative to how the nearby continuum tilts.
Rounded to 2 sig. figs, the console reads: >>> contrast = 22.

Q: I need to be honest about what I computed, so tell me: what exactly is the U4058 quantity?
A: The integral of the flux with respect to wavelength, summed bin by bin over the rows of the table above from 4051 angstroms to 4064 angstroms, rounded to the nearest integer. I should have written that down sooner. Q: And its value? 671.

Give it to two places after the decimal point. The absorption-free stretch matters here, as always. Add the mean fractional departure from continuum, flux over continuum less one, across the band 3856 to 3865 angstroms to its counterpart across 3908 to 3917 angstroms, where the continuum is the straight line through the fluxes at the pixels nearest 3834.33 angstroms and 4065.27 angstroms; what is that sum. 1.05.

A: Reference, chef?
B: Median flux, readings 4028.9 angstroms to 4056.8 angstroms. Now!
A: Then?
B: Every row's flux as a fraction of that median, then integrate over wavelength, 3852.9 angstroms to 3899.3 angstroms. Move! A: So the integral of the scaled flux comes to 37.1 angstroms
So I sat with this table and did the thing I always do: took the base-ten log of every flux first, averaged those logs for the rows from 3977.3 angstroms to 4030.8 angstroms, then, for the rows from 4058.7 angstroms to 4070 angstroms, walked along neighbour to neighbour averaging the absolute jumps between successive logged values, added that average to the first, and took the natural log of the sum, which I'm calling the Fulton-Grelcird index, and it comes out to 0.56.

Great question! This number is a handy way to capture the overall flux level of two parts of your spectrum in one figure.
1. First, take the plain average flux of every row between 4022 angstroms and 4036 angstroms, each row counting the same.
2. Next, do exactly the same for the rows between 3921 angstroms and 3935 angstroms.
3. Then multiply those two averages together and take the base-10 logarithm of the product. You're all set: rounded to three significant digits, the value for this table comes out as 3.08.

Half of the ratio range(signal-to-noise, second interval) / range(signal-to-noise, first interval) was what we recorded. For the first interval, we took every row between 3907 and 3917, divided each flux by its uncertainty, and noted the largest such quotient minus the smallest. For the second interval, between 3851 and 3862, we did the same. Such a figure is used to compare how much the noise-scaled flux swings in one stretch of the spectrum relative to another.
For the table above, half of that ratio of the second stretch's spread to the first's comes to 1.1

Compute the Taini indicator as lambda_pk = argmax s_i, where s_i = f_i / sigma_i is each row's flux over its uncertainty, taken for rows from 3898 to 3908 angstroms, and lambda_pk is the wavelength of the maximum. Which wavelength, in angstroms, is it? 3900.22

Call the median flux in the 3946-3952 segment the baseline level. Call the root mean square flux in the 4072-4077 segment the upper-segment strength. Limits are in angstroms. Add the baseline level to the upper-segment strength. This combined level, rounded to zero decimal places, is 94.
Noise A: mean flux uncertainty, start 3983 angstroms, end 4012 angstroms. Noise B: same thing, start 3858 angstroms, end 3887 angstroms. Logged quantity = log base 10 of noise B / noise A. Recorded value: 0.051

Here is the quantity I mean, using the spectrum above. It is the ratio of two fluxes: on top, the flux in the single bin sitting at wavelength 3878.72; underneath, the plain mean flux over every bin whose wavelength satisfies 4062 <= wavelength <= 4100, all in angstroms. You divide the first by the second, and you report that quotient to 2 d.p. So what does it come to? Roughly 0.69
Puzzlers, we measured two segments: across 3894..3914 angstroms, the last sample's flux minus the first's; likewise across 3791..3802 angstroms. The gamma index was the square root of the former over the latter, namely 1.4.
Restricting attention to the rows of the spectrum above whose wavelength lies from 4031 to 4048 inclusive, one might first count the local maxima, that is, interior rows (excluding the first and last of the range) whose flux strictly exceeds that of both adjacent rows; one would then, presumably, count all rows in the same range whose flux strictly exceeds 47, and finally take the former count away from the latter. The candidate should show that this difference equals 3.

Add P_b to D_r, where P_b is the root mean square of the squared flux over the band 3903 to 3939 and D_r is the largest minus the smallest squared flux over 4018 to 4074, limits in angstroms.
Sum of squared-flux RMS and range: 3182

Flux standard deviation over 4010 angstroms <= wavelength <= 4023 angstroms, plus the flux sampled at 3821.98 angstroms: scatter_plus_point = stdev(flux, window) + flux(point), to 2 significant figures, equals 42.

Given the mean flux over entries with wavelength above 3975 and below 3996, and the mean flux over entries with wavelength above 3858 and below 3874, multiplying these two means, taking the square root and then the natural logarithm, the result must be 3.82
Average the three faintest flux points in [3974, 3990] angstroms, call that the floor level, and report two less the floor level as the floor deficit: -39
